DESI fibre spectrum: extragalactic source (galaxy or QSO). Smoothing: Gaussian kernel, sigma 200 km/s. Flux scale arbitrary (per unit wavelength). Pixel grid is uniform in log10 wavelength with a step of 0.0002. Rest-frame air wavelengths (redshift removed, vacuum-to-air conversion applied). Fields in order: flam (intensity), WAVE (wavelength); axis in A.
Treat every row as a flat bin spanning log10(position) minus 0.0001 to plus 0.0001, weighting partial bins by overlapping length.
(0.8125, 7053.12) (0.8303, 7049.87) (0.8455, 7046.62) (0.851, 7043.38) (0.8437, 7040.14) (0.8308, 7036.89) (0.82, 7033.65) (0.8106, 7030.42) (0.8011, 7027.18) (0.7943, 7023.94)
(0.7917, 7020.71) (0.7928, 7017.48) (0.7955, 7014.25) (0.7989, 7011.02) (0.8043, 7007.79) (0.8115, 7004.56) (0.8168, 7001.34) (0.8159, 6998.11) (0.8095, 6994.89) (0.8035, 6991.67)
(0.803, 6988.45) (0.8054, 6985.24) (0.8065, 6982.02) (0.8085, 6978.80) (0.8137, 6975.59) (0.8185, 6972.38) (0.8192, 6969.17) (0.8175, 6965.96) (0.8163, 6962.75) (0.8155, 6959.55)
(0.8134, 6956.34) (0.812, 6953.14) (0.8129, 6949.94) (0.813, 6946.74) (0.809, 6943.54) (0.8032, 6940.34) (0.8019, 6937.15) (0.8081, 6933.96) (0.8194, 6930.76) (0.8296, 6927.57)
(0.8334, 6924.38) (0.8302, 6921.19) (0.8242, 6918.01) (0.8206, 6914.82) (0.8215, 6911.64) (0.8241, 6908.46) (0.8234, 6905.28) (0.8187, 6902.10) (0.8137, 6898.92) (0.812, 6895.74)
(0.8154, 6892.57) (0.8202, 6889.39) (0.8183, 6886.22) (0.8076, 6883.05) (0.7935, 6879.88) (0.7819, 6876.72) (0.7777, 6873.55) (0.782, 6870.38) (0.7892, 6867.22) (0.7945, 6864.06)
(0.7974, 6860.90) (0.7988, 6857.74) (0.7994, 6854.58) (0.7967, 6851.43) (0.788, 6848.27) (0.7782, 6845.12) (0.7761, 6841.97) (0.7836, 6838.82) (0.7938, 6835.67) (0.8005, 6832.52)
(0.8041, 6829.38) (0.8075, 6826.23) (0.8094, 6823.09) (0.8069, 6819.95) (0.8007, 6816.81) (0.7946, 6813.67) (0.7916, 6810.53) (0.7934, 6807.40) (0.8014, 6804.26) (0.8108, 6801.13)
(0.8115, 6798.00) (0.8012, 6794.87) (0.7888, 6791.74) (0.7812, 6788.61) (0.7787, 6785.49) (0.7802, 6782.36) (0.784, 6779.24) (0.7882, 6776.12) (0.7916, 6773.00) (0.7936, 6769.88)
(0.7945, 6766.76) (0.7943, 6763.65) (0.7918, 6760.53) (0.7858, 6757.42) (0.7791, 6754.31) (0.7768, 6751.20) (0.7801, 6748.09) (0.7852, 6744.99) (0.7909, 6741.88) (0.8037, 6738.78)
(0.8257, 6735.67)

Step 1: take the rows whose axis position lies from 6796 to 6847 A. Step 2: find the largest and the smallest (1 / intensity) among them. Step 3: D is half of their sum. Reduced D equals 1.26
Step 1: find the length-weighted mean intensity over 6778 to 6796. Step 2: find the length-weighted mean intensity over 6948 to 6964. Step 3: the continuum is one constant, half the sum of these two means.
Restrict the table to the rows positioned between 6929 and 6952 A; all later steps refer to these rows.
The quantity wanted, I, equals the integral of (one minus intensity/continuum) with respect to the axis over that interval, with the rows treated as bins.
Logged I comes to -0.29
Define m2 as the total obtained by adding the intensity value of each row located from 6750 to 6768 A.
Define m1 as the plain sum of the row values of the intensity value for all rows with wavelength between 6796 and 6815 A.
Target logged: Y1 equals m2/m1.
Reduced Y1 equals 0.98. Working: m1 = 4.80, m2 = 4.72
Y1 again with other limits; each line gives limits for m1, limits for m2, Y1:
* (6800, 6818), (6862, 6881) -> 0.98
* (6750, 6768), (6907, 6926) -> 1.05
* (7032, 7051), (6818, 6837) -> 0.96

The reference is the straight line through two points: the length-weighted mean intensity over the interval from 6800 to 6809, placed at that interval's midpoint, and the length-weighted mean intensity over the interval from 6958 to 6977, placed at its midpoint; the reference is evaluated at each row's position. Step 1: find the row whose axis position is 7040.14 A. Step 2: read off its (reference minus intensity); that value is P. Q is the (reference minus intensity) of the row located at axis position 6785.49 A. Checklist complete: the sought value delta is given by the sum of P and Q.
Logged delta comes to 0.001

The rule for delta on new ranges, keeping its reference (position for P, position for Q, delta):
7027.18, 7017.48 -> 0.050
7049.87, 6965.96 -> -0.006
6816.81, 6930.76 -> -0.004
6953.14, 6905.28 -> -0.009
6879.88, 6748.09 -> 0.031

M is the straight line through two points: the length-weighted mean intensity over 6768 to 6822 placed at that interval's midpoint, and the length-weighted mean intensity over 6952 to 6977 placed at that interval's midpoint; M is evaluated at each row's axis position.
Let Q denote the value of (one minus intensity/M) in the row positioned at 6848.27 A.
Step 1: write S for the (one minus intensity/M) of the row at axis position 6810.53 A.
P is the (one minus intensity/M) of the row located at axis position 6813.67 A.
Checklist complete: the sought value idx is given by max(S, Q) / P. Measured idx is 6.8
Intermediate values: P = 0.002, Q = 0.016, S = 0.0056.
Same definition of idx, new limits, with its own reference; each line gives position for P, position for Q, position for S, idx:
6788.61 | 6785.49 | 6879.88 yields 1.2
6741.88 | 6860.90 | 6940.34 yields -2.6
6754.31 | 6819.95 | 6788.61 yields 1.2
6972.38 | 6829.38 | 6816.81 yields 2.4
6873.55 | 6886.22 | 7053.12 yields 0.5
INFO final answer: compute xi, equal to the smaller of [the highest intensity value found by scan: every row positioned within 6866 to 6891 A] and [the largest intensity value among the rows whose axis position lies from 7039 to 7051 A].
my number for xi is 0.8202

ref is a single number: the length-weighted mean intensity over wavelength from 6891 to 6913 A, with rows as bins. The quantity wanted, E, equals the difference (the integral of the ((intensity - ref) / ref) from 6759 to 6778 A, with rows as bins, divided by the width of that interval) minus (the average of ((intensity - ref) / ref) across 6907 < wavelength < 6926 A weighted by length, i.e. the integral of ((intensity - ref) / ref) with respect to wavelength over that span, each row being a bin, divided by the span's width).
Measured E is -0.04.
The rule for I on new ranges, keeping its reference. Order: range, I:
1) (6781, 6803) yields 0.17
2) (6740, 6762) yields 0.42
